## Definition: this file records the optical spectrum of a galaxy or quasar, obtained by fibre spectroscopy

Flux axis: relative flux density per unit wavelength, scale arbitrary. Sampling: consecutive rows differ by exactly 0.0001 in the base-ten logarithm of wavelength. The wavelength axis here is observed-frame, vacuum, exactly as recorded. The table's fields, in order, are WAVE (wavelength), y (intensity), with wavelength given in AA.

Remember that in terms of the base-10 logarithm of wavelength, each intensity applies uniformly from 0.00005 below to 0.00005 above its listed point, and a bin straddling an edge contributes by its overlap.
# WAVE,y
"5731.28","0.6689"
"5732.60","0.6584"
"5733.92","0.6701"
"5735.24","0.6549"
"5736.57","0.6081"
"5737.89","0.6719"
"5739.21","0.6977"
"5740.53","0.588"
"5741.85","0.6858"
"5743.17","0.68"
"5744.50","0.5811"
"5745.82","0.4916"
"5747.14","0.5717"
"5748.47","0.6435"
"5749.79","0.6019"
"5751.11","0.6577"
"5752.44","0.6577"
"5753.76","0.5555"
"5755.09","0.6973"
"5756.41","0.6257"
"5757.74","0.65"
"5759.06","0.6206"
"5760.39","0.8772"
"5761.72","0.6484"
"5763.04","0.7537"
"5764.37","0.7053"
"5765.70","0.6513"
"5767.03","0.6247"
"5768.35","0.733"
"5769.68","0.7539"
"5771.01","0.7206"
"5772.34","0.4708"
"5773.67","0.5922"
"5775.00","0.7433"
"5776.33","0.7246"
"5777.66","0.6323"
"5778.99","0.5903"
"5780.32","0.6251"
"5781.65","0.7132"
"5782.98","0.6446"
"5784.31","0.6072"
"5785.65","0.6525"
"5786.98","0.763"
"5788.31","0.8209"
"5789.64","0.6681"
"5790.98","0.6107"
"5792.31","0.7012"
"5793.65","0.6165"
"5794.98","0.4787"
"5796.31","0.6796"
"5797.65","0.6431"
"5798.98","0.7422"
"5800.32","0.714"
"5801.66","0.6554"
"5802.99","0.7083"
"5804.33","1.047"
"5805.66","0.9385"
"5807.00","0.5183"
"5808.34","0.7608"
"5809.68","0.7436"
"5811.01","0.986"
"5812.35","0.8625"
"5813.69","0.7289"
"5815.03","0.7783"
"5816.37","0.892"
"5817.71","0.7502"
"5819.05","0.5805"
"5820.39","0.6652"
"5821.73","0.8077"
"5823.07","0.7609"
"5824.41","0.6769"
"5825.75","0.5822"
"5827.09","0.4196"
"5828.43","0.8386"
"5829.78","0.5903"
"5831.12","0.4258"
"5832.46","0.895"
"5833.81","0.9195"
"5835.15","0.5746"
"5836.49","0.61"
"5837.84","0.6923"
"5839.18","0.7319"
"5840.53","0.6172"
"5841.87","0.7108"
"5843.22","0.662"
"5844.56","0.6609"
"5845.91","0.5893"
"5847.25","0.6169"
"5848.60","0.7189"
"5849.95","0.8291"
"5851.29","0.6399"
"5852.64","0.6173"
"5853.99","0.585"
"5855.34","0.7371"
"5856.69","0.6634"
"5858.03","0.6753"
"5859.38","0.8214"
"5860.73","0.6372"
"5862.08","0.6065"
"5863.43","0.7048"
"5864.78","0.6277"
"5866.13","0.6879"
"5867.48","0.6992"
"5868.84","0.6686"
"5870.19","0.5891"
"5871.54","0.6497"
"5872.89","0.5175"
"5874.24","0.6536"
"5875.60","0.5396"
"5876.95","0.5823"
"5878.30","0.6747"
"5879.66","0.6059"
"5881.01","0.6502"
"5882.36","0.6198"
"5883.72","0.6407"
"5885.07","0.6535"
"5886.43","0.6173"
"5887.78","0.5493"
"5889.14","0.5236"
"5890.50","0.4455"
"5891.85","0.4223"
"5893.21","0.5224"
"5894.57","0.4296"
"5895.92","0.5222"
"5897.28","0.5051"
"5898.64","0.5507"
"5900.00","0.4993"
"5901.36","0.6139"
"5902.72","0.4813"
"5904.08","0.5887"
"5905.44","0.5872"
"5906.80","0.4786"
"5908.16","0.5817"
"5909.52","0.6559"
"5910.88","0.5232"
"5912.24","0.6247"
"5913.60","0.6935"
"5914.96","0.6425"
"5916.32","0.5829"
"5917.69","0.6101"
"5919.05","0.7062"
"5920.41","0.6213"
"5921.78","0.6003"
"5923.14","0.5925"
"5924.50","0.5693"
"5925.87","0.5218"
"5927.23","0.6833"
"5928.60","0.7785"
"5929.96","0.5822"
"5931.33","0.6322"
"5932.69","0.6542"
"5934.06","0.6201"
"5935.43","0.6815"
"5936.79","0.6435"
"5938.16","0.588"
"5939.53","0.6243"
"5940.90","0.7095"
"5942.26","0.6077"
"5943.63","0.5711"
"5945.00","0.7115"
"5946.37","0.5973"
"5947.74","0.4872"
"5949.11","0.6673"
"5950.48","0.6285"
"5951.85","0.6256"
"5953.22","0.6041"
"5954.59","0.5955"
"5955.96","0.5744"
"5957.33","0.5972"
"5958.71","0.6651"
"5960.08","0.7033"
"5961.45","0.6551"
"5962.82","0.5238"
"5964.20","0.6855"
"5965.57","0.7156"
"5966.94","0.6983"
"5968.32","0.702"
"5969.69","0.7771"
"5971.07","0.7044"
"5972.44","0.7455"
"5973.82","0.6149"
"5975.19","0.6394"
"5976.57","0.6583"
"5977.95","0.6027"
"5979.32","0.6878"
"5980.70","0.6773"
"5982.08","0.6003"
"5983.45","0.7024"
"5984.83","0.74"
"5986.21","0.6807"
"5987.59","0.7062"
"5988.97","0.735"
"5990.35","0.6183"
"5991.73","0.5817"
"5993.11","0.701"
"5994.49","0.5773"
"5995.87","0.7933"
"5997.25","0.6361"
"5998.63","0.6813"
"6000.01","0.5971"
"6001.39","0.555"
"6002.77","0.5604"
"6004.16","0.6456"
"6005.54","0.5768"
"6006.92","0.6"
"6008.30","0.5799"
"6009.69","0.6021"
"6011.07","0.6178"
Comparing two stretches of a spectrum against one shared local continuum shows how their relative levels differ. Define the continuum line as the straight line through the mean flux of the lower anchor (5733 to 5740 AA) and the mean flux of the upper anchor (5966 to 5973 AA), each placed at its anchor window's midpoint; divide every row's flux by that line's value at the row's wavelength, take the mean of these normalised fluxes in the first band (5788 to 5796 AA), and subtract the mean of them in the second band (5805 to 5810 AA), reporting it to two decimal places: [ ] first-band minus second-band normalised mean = -0.13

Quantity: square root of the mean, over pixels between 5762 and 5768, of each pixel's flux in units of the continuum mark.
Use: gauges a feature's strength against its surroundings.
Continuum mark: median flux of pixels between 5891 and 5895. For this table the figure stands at 1.26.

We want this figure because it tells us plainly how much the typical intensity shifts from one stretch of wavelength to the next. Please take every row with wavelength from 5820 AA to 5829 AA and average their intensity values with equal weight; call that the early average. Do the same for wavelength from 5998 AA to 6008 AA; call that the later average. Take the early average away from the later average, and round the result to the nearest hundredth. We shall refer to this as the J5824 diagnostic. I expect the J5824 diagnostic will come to -0.08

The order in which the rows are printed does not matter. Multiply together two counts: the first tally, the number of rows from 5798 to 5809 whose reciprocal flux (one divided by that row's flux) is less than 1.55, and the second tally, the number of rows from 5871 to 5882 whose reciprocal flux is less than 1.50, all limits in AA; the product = 7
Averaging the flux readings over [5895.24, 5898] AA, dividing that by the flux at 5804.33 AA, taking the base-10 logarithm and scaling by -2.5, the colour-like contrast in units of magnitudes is 0.77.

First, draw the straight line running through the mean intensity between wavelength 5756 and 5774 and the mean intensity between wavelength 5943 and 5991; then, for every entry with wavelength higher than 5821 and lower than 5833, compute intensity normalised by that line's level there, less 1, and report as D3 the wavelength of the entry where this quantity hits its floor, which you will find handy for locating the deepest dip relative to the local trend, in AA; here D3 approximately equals 5827.09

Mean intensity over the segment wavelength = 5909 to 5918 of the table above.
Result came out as 0.619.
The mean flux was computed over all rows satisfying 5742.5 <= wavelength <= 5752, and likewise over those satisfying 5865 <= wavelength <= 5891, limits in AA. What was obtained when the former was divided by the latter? 0.99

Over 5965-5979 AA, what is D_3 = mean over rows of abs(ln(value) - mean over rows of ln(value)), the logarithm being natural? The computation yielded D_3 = 0.067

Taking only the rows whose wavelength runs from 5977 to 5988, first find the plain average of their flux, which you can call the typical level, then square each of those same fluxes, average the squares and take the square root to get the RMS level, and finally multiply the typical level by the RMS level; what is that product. 0.46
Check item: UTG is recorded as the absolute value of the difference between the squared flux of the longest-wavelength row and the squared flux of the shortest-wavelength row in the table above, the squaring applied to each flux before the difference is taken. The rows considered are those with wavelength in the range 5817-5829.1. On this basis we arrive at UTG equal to 0.14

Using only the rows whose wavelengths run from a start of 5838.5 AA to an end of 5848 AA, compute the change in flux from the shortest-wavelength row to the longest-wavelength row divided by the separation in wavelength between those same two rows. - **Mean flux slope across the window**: -0.014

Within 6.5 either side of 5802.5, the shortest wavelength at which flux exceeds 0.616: 5796.31 AA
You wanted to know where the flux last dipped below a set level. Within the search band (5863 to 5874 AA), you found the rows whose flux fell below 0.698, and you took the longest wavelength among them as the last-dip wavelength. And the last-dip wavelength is 5872.89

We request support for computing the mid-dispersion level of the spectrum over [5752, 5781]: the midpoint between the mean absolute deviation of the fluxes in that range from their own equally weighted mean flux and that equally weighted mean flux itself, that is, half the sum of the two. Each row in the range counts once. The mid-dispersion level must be 0.366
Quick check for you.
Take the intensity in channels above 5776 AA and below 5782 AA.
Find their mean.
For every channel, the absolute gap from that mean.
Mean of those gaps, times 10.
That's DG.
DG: 0.49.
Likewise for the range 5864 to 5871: 0.37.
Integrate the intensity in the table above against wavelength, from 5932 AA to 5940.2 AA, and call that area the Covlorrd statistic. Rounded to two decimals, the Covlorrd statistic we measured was 5.21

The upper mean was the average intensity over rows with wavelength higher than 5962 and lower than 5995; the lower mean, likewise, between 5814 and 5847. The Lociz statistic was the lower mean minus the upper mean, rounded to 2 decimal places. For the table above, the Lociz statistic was 0.01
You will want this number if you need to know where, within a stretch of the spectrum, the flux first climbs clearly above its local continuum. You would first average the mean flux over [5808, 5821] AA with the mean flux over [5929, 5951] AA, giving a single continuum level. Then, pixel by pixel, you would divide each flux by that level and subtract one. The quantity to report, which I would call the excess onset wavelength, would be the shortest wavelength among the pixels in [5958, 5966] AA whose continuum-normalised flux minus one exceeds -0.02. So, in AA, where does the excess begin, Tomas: 5960.08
